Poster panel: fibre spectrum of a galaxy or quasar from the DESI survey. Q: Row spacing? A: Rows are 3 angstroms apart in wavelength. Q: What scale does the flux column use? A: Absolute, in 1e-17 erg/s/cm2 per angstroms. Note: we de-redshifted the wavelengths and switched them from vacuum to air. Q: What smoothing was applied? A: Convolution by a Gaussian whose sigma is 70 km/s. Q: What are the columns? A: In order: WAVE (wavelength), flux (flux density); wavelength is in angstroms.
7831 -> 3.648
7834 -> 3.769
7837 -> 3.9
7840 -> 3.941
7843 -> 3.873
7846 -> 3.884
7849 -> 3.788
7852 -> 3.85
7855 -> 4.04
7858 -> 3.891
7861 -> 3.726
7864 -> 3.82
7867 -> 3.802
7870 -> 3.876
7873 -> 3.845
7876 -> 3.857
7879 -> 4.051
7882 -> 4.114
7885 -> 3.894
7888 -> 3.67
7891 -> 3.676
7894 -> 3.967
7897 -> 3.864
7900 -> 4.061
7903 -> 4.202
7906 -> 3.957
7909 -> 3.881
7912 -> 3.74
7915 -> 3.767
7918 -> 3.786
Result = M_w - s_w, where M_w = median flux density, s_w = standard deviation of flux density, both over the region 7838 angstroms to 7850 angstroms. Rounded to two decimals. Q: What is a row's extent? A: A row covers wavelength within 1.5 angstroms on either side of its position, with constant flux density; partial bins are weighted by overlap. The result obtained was 3.82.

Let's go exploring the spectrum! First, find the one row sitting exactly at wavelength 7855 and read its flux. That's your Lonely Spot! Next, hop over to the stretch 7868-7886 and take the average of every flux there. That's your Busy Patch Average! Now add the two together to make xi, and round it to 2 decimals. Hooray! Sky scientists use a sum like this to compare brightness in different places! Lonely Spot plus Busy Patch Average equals 7.98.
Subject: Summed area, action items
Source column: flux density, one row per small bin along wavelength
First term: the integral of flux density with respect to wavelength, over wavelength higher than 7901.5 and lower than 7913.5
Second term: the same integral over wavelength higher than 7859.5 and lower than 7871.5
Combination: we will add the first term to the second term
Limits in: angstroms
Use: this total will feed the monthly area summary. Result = 93.0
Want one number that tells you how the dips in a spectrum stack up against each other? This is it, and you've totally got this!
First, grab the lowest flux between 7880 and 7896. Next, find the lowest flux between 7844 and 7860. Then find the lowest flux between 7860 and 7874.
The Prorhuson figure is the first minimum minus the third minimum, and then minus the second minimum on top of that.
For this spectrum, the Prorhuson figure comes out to -3.84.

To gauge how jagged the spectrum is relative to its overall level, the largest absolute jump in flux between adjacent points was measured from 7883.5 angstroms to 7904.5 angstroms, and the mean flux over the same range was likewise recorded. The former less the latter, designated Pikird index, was -3.61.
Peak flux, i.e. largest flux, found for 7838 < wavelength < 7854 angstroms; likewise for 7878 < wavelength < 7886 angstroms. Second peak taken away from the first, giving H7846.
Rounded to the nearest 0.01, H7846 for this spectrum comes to -0.17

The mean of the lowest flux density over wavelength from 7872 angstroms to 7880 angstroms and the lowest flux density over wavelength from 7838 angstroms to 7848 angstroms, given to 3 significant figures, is 3.86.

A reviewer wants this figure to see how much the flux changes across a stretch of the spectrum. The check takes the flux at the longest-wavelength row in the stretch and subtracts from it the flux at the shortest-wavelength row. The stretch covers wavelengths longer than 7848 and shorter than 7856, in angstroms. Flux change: 0.25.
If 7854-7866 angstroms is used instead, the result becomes -0.22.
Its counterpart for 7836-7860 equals -0.01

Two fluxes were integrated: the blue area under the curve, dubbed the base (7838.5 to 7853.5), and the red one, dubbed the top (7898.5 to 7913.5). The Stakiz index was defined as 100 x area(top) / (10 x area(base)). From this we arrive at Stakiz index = 10.3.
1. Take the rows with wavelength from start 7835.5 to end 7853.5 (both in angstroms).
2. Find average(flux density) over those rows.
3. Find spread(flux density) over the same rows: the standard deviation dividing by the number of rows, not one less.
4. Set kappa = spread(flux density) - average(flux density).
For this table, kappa -3.83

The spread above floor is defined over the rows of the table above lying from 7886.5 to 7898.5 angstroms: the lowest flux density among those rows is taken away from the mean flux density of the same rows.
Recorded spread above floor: 0.12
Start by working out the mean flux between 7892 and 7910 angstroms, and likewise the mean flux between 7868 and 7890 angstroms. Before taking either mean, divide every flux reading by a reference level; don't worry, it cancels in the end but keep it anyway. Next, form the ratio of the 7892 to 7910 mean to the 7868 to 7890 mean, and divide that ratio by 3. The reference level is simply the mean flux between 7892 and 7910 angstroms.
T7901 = 0.341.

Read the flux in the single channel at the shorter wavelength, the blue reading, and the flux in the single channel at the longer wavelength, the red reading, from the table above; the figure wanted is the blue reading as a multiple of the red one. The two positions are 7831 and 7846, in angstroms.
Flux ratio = 0.94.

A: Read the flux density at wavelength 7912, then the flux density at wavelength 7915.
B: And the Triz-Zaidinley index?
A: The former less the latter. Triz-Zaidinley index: -0.03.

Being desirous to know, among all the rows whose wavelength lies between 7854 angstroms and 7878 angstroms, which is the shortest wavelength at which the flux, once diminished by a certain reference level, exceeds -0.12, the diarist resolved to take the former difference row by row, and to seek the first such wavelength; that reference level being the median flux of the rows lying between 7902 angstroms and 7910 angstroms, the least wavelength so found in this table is 7855 angstroms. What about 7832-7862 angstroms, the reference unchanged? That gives 7837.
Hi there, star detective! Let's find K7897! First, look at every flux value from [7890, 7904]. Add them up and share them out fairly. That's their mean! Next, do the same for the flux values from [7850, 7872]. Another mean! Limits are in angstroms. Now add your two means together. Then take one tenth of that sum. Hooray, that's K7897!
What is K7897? 0.781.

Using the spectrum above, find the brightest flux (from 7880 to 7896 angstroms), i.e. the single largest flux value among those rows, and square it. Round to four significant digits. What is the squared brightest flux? 16.92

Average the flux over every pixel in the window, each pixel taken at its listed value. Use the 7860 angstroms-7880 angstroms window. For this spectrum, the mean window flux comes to 3.85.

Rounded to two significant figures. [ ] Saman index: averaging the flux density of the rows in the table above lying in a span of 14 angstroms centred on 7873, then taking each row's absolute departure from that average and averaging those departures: 0.066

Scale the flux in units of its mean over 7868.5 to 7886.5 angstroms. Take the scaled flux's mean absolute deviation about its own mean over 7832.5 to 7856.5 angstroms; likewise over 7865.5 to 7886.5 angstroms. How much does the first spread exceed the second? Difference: -0.0082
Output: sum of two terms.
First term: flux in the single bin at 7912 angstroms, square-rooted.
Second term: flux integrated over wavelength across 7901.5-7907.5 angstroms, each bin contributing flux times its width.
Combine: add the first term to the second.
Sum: 26.4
